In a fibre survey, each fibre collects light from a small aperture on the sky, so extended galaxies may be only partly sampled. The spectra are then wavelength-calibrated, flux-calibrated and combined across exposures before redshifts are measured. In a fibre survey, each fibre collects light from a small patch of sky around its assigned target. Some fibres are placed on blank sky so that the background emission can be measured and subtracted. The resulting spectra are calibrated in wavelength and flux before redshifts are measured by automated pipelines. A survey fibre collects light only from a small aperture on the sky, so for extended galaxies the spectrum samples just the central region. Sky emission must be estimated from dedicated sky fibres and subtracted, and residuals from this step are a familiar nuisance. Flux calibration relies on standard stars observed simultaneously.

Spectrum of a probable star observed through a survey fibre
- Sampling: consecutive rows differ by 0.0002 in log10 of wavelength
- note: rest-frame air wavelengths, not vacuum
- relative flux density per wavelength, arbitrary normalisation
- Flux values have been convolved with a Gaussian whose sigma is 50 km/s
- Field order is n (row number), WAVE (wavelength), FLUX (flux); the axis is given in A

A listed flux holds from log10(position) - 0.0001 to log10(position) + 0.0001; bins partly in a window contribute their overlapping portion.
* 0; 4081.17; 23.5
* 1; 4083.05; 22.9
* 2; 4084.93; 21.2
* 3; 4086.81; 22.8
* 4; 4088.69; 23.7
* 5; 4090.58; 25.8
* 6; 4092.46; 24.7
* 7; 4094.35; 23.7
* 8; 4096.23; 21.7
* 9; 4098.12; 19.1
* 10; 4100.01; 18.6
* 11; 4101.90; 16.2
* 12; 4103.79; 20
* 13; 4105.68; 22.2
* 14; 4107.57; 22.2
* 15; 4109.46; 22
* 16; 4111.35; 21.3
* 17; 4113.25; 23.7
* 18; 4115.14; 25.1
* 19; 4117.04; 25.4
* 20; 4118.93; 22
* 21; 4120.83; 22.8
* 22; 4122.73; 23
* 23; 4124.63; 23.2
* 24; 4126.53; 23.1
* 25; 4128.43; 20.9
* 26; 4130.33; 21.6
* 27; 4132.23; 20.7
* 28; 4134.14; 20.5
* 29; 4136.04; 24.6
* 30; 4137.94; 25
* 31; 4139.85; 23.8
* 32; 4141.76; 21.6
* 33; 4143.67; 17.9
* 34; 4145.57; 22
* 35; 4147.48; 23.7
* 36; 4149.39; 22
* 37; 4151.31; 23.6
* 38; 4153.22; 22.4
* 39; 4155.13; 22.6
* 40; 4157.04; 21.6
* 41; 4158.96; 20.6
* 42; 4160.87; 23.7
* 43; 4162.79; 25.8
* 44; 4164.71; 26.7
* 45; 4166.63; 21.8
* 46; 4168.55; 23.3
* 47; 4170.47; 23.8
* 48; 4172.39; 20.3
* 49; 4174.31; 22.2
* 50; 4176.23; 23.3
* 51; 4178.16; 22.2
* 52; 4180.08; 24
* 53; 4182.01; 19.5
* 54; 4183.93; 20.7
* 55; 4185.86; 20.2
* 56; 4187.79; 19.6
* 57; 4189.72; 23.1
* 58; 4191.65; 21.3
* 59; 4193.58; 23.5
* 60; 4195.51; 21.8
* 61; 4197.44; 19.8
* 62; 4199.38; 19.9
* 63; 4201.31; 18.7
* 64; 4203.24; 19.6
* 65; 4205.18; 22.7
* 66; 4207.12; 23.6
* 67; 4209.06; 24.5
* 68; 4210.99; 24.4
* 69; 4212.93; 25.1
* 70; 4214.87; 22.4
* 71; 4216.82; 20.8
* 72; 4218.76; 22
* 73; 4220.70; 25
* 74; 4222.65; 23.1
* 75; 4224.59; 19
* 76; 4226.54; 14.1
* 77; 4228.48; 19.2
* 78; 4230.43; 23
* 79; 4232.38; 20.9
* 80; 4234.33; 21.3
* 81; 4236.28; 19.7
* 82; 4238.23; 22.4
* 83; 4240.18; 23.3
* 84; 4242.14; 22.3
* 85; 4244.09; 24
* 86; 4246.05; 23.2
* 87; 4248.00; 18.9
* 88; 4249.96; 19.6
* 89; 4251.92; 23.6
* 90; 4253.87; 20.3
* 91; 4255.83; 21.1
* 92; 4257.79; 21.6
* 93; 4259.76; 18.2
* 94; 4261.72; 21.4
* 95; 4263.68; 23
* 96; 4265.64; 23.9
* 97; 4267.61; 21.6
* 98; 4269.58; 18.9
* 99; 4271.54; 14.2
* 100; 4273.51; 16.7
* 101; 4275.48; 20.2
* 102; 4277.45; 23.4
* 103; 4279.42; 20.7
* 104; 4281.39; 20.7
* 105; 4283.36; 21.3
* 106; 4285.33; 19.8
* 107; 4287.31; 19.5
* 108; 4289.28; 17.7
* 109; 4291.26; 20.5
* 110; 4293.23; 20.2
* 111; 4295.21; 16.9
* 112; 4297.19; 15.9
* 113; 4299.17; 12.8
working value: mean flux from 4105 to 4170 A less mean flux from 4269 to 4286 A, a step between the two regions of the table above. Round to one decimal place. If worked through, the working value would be 3.2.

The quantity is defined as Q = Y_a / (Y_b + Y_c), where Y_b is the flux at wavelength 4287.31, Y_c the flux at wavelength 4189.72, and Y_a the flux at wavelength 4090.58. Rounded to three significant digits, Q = 0.606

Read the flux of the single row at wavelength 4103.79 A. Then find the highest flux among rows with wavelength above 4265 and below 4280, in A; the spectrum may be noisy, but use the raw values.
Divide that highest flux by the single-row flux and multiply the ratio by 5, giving 6.0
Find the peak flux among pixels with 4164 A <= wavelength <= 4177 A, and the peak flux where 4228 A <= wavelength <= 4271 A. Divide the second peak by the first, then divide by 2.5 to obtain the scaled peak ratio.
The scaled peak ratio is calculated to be 0.360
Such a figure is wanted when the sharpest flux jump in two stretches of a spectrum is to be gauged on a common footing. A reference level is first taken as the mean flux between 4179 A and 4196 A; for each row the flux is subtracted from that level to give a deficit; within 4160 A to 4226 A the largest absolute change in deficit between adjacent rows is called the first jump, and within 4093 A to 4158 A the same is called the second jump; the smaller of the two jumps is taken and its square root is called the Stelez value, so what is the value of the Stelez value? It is 2.02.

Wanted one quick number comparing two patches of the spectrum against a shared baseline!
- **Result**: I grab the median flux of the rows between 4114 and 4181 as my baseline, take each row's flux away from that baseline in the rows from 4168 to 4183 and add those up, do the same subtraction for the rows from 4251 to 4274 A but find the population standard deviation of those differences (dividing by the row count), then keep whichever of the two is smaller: 2.8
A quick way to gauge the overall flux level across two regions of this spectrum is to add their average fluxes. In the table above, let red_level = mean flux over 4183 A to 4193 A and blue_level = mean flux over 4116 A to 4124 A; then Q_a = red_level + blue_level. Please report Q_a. 44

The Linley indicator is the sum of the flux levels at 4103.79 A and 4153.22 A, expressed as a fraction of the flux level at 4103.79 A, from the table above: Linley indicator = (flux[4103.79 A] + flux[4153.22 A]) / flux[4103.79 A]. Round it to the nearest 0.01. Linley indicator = 2.12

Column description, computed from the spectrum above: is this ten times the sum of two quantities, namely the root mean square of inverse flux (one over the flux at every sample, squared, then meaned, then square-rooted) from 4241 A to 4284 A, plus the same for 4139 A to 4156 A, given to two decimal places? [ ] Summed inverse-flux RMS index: 0.95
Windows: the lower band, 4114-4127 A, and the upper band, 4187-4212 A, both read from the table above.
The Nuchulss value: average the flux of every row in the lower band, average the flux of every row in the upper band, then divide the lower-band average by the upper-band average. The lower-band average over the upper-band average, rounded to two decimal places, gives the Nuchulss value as 1.08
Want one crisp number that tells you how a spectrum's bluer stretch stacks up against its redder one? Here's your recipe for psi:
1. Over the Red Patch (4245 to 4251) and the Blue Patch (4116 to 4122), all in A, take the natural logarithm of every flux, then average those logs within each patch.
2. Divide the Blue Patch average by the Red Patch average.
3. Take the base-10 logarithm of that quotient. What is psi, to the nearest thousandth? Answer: 0.018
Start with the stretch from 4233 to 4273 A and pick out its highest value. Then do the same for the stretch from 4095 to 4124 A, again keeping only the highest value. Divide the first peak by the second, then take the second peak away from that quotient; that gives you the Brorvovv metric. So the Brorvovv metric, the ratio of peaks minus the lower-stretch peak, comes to -24.5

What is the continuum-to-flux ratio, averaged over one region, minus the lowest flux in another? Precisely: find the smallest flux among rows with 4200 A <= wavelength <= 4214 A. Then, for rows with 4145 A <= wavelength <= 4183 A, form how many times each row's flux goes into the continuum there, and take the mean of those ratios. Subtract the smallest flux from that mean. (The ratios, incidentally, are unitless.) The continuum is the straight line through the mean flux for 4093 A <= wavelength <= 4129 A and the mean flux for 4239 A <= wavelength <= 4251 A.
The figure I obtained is -17.7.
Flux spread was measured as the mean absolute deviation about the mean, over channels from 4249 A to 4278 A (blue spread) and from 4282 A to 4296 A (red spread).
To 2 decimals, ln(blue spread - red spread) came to -0.15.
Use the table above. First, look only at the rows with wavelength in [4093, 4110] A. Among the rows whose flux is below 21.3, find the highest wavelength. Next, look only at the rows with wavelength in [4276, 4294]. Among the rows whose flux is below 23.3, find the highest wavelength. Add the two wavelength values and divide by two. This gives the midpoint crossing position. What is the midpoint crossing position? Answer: 4198.5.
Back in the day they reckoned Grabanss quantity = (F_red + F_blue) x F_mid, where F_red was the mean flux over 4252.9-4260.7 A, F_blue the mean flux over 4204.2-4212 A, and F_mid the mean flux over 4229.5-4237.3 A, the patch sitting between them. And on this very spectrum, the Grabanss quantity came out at 936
